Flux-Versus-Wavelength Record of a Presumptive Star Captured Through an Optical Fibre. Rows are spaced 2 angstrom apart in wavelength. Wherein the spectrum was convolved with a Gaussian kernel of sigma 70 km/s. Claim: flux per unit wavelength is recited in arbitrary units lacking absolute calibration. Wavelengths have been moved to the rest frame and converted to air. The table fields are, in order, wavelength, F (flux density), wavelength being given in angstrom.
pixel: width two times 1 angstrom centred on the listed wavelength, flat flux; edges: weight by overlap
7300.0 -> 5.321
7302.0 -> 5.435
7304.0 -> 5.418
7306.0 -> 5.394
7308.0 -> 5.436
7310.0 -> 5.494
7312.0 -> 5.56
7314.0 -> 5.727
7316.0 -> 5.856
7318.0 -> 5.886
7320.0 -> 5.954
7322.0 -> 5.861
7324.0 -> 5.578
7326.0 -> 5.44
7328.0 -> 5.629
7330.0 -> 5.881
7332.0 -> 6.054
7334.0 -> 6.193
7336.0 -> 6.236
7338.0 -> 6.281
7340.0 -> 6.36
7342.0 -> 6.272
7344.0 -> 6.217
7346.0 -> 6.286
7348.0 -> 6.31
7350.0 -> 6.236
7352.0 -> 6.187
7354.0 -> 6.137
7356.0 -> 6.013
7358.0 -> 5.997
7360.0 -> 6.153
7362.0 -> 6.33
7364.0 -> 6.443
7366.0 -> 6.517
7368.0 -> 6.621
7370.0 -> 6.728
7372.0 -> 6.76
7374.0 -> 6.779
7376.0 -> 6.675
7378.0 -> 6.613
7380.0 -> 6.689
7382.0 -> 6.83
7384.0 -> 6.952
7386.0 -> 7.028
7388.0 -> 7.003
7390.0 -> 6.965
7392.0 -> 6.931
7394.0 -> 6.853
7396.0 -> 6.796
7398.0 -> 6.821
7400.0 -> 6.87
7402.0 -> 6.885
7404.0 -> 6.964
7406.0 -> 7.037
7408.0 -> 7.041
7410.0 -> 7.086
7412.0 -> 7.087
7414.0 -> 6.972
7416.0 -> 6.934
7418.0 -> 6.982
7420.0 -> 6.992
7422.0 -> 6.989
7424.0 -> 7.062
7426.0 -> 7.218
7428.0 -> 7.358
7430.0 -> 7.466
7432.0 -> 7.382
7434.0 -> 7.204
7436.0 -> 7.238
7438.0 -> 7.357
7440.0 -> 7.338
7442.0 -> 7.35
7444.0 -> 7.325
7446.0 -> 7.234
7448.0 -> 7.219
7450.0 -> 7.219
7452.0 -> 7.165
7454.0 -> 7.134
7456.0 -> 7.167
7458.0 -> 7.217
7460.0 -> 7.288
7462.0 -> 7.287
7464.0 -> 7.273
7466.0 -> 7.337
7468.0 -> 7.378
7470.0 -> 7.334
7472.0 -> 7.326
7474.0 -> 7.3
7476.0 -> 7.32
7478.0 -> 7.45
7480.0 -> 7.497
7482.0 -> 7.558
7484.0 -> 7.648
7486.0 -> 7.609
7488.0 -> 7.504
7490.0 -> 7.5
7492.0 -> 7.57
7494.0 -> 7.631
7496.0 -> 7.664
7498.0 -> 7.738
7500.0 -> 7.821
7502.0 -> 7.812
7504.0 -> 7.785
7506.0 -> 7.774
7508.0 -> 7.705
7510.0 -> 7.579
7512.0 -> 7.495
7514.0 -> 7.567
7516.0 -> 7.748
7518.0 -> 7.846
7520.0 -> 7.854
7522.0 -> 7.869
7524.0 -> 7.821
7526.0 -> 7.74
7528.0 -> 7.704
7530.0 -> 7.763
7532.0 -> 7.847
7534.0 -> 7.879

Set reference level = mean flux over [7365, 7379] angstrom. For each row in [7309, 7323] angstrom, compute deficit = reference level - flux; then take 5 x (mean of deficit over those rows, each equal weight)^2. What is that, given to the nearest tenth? 4.1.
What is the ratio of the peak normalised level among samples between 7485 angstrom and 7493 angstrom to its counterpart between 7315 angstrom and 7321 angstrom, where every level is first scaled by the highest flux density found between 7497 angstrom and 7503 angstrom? 1.28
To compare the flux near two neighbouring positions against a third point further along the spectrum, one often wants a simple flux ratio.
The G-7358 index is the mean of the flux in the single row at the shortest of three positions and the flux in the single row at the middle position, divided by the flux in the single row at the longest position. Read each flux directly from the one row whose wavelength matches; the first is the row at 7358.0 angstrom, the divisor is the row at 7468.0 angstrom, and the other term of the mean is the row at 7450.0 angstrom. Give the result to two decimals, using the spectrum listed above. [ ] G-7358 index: 0.90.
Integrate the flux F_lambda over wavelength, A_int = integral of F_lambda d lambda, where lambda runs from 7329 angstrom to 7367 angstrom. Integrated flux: 236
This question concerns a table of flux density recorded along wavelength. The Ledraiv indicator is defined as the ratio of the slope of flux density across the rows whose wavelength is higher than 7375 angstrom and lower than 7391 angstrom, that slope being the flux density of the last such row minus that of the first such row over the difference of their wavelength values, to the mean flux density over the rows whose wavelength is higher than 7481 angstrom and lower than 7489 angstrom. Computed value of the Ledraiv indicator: 0.0027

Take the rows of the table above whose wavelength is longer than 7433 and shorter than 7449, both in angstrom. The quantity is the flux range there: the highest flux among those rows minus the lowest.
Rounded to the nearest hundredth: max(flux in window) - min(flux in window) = 0.15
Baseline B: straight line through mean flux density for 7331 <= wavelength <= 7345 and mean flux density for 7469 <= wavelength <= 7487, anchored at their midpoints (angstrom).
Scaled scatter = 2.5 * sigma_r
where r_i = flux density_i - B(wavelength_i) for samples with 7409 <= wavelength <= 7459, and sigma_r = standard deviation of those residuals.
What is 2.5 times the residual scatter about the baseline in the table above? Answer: 0.35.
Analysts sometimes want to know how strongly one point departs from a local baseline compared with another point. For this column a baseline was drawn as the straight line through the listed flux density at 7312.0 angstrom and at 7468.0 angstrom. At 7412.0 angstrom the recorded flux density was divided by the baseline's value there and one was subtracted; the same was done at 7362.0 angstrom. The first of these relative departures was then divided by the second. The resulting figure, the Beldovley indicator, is 1.8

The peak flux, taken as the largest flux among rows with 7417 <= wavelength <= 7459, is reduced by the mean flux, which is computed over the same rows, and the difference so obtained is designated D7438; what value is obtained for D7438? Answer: 0.25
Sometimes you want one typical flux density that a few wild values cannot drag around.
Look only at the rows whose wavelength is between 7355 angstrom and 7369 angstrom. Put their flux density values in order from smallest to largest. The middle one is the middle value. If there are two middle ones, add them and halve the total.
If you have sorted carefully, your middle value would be 6.3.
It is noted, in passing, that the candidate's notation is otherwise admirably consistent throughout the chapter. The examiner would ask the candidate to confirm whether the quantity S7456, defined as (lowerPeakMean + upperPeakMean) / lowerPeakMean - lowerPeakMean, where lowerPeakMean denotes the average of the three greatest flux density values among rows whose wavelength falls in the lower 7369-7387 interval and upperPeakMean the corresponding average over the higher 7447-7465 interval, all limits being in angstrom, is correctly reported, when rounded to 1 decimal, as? -4.9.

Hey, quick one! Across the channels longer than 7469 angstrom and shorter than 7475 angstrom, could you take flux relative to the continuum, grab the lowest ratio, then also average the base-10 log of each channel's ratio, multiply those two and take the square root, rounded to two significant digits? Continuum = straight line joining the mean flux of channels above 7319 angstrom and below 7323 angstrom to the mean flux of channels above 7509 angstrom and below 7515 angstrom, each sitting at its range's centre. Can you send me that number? 0.084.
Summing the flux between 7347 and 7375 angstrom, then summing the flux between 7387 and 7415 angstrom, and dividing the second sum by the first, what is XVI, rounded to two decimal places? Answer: 1.09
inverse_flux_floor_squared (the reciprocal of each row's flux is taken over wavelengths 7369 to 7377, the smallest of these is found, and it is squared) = 0.0218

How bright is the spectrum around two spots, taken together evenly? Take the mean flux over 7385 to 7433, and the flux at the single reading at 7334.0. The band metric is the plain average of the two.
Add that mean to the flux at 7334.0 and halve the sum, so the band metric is 6.61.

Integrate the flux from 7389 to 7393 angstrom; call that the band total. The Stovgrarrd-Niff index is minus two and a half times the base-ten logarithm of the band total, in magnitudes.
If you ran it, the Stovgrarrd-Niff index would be -3.6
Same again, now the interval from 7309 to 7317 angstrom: -4.1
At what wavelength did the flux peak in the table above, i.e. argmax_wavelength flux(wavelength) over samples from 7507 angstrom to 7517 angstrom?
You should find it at 7516.0 angstrom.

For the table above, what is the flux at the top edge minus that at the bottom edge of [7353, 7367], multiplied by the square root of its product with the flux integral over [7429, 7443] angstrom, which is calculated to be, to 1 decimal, 2.4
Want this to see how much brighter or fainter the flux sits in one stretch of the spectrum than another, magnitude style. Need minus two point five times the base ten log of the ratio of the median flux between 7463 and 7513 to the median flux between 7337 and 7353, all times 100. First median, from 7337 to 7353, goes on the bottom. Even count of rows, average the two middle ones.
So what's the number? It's -20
